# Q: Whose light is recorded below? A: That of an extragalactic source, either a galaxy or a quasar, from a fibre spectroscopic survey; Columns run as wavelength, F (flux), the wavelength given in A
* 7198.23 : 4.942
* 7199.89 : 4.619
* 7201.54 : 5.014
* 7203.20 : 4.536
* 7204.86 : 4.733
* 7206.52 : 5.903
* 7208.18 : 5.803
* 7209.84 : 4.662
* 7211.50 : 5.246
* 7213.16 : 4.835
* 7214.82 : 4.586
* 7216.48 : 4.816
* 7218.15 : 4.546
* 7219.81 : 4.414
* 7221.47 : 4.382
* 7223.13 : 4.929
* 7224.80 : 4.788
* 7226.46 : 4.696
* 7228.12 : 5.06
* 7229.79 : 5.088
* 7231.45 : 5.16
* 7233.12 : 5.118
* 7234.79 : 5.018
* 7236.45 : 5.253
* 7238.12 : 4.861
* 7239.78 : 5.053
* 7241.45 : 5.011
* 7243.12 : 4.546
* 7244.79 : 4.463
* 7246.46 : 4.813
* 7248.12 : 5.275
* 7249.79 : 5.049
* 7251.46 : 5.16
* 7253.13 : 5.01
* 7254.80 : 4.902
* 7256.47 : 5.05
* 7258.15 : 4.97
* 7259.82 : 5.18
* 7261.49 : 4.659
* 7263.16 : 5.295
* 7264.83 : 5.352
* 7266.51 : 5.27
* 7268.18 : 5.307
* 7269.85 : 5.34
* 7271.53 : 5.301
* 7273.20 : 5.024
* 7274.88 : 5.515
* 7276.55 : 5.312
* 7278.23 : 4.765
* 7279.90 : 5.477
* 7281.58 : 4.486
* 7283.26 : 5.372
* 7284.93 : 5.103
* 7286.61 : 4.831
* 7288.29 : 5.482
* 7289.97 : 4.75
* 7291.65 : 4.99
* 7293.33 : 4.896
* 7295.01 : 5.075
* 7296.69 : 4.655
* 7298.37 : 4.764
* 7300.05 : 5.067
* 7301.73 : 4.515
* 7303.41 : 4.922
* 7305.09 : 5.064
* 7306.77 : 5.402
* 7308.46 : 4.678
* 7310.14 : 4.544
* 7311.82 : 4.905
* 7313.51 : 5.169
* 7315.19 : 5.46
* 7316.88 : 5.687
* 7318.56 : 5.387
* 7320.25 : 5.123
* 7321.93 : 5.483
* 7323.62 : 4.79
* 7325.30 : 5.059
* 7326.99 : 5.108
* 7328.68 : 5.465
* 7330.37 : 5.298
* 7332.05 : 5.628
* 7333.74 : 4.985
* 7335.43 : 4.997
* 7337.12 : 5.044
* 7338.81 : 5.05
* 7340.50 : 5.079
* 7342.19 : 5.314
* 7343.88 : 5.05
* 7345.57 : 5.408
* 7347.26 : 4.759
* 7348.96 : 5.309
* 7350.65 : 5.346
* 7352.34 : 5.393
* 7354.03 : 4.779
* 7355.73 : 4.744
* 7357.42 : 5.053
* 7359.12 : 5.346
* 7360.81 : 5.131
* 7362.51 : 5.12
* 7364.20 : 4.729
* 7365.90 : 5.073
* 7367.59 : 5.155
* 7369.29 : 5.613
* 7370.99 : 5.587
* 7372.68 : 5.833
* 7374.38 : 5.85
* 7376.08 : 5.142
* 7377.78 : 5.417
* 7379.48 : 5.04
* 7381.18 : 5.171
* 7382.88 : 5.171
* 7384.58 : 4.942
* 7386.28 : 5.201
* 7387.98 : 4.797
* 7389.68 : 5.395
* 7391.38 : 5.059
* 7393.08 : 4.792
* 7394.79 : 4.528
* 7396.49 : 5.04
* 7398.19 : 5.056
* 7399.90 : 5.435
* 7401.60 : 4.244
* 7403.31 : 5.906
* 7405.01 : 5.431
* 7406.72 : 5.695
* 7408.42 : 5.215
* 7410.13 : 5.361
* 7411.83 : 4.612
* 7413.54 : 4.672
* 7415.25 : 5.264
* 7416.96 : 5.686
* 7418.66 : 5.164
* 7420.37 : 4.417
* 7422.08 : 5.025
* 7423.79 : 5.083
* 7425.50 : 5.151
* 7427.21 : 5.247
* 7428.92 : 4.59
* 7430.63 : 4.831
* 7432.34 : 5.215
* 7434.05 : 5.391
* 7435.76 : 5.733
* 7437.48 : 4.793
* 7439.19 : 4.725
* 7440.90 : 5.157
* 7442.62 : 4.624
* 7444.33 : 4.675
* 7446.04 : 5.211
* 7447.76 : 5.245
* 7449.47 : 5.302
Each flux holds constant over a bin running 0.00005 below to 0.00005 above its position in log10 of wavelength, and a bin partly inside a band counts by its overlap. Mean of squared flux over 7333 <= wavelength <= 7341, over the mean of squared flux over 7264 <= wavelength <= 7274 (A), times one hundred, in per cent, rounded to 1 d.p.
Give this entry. 91.2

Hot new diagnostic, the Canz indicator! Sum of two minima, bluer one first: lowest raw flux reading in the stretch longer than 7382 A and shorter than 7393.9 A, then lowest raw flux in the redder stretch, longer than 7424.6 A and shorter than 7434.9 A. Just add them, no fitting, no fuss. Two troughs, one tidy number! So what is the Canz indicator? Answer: 9.38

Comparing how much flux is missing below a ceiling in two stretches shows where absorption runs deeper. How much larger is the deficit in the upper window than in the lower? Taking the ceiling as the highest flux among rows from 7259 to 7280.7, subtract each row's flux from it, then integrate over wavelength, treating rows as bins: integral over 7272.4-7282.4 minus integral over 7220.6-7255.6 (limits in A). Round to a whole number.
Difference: -16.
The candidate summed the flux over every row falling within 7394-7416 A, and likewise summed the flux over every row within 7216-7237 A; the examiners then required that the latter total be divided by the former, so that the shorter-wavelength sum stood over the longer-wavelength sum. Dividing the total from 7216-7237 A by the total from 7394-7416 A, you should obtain 0.95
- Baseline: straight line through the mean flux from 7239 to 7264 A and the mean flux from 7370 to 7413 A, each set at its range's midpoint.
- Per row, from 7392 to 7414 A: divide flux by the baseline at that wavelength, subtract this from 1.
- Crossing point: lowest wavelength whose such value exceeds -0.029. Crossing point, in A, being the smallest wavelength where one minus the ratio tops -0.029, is 7393.08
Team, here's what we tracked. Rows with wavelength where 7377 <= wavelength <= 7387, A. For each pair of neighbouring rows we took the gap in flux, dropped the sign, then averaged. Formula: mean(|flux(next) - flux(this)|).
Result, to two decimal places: 0.20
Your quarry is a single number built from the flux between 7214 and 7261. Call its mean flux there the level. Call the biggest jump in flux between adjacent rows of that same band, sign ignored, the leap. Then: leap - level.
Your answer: -4.35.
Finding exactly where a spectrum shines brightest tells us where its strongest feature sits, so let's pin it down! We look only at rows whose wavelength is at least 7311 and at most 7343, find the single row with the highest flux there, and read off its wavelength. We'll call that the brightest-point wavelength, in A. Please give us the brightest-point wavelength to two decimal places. 7316.88 A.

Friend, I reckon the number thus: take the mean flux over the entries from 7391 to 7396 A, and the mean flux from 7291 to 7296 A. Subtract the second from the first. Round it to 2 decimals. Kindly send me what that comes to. -0.19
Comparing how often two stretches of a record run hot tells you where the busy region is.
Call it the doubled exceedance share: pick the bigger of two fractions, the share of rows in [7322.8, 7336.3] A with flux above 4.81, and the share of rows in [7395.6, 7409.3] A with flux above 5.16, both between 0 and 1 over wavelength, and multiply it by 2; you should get 1.75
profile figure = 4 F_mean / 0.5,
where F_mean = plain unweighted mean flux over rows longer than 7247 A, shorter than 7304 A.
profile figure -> 40.5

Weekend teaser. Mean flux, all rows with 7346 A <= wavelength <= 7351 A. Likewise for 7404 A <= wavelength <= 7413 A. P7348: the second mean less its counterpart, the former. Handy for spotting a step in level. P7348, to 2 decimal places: 0.12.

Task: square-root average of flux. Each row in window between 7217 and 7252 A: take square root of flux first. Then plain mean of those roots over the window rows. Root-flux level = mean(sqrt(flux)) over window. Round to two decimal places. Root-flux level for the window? 2.21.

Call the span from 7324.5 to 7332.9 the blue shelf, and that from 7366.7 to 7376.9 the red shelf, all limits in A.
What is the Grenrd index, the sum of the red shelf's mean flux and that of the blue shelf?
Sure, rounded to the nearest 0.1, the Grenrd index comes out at 10.8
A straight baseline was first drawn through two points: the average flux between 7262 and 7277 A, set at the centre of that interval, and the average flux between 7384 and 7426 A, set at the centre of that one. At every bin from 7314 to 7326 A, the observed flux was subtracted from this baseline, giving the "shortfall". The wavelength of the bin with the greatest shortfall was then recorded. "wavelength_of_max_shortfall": 7323.62 A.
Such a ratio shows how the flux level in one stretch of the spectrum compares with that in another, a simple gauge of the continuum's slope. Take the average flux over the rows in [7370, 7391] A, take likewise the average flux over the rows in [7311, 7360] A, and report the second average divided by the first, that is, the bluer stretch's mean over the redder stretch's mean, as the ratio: 0.98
